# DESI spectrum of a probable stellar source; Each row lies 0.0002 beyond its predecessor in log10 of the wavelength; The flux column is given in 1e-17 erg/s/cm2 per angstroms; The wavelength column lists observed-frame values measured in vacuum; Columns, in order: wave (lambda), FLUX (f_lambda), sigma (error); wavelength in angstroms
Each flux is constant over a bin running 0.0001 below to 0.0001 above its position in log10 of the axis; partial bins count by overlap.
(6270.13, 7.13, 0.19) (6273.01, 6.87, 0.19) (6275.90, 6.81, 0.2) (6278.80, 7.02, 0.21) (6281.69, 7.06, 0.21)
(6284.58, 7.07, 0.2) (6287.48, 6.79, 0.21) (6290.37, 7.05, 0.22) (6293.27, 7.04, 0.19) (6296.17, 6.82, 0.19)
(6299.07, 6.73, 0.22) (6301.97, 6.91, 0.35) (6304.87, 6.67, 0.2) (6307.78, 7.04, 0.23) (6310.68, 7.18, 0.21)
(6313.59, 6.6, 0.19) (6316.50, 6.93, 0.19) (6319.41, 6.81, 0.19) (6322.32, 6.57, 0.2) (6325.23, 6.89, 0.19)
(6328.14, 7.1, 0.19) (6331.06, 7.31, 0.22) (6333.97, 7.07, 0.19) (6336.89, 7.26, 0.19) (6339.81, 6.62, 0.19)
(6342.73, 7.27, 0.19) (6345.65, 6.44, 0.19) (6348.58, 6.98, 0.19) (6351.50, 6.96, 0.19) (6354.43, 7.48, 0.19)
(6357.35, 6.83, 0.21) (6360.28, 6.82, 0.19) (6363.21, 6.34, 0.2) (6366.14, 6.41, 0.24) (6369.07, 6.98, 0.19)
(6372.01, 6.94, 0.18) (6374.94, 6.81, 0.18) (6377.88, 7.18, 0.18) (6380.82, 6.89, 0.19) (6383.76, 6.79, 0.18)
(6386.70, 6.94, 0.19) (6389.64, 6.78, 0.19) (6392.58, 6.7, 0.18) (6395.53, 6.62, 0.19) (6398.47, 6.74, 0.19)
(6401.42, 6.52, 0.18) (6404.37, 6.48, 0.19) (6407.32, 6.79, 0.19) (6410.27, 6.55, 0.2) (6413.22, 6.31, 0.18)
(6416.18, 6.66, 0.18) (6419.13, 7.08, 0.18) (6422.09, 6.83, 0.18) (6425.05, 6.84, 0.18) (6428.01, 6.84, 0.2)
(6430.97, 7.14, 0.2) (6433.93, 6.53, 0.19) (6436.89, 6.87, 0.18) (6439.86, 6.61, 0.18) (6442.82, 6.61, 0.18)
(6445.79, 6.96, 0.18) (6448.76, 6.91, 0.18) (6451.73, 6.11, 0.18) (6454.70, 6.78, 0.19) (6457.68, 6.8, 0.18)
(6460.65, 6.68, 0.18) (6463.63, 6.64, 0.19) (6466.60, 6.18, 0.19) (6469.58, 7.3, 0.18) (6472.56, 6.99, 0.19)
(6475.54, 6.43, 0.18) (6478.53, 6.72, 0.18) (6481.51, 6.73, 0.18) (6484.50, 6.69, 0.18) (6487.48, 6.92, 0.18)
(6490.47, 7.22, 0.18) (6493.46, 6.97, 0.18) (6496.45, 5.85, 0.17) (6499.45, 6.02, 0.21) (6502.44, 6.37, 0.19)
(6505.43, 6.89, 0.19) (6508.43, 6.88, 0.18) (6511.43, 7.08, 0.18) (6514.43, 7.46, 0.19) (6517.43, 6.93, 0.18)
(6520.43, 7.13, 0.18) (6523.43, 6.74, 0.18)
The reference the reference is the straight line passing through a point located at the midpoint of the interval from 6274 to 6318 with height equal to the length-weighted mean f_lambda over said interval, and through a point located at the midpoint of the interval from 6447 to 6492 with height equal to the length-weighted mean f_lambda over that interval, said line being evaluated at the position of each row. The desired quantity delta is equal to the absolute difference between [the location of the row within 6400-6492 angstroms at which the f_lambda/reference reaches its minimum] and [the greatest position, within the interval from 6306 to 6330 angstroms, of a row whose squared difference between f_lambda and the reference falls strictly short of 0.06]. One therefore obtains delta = 123.6 angstroms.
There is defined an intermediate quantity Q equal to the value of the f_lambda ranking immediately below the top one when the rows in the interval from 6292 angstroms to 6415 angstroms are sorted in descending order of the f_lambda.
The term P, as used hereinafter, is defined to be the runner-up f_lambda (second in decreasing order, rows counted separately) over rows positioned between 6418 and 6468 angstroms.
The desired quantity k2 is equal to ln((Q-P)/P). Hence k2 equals -3.4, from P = 7.08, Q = 7.31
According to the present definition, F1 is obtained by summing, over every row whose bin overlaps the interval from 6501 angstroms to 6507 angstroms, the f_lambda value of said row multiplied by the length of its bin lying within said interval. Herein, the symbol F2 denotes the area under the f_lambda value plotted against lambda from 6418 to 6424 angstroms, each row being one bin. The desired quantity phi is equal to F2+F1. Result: 81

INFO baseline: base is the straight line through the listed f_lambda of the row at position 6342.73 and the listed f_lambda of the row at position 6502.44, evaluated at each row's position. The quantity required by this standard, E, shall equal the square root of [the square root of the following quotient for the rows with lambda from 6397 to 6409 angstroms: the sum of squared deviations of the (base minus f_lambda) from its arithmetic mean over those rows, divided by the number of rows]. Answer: 0.37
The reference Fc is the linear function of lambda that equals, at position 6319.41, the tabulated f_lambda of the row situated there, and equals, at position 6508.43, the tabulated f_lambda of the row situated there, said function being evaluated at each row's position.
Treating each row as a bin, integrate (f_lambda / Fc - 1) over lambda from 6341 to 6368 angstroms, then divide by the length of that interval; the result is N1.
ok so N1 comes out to 0.002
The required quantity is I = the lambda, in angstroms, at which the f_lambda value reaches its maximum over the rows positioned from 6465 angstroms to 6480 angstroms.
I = 6469.58 angstroms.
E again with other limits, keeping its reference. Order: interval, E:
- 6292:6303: 0.33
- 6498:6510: 0.62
